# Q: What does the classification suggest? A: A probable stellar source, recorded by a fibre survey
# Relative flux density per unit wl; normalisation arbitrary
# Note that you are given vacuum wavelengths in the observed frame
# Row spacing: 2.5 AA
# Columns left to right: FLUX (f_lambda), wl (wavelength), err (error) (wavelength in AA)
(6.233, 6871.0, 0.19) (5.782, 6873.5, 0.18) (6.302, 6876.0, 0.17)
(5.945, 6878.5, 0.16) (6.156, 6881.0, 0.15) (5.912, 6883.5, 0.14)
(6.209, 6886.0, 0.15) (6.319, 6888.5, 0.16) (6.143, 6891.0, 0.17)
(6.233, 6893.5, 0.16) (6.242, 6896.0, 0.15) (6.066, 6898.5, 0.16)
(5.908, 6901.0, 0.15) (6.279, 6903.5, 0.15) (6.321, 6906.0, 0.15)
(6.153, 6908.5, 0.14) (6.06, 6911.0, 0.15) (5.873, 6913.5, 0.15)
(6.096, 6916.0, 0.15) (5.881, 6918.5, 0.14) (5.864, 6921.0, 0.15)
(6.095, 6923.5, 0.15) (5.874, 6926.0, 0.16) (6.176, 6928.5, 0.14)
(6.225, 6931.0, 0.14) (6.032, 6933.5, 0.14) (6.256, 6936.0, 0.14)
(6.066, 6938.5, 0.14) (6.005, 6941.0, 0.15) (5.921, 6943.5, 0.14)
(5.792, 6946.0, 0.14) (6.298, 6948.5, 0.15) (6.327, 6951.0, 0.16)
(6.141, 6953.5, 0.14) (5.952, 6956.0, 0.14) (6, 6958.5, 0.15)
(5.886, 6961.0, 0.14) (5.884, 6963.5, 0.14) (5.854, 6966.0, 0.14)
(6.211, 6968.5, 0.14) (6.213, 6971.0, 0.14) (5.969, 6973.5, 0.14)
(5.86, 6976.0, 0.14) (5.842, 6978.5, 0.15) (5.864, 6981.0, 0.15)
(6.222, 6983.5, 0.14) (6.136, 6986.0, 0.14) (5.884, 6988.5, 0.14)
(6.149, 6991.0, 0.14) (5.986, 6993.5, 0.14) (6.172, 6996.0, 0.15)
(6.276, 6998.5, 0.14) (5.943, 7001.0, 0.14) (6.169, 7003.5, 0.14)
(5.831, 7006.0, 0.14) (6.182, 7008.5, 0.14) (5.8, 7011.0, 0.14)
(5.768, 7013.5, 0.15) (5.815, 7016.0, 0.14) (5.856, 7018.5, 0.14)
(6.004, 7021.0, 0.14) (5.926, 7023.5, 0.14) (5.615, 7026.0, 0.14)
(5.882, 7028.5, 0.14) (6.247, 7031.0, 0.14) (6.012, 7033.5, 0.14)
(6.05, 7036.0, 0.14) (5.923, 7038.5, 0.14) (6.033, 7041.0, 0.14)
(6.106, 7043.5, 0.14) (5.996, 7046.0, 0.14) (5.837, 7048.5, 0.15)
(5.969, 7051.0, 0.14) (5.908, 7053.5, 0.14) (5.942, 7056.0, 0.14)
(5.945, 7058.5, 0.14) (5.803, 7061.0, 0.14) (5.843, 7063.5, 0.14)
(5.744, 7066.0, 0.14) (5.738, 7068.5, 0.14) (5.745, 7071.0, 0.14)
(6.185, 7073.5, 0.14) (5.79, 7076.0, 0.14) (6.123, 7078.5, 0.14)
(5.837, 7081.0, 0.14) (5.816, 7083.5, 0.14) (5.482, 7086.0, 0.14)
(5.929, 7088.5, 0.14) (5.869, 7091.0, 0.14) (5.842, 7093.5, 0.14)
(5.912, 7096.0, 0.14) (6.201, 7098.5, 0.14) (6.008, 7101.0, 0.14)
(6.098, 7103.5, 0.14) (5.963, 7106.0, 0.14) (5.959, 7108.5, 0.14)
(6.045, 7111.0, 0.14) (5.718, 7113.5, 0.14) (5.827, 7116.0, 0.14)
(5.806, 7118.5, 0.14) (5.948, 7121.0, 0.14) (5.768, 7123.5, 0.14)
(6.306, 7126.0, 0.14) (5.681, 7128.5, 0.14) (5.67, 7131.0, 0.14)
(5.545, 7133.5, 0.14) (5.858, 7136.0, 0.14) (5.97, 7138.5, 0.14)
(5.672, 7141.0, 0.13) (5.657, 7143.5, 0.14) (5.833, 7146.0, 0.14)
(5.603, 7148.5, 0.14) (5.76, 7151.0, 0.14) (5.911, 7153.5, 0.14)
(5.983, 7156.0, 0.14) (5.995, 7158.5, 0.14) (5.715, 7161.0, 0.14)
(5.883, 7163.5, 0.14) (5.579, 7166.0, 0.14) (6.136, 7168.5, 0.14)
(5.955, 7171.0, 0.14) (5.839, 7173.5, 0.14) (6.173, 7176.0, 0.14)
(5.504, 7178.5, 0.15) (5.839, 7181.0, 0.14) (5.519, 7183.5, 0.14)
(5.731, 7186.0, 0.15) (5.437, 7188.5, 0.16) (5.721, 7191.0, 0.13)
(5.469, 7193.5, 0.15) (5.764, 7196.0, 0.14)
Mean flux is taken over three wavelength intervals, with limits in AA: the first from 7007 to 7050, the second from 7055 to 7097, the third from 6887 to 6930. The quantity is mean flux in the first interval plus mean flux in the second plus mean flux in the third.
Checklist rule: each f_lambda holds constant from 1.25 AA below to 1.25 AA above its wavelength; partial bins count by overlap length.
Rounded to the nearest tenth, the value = 17.9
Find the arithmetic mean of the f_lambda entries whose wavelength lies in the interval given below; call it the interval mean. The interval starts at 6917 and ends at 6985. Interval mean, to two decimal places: 6.03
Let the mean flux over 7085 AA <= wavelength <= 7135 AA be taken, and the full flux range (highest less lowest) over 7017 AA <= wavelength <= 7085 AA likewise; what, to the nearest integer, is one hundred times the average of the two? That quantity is 326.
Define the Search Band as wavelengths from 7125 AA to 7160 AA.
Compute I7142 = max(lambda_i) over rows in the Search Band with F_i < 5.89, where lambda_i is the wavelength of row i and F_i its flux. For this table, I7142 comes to 7151.0 AA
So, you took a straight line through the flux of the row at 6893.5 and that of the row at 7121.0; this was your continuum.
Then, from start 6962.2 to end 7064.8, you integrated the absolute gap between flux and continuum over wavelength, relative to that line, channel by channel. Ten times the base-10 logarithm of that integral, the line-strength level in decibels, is 12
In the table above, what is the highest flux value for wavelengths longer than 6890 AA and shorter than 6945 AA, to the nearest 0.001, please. 6.321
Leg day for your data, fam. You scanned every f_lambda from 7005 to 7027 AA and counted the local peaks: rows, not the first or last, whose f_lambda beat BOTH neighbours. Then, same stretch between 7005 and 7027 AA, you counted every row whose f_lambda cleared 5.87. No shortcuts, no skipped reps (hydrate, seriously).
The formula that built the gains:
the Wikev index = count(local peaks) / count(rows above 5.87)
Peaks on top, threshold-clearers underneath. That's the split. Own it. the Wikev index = 0.67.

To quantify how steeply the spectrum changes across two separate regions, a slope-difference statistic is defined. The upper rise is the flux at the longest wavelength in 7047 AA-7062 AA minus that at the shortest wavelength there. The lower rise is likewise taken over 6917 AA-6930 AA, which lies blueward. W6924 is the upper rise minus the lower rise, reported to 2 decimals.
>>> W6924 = -0.33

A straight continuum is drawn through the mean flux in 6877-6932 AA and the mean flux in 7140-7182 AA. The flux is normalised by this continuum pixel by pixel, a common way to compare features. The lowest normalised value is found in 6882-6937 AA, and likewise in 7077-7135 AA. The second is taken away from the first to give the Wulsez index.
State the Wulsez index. 0.037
